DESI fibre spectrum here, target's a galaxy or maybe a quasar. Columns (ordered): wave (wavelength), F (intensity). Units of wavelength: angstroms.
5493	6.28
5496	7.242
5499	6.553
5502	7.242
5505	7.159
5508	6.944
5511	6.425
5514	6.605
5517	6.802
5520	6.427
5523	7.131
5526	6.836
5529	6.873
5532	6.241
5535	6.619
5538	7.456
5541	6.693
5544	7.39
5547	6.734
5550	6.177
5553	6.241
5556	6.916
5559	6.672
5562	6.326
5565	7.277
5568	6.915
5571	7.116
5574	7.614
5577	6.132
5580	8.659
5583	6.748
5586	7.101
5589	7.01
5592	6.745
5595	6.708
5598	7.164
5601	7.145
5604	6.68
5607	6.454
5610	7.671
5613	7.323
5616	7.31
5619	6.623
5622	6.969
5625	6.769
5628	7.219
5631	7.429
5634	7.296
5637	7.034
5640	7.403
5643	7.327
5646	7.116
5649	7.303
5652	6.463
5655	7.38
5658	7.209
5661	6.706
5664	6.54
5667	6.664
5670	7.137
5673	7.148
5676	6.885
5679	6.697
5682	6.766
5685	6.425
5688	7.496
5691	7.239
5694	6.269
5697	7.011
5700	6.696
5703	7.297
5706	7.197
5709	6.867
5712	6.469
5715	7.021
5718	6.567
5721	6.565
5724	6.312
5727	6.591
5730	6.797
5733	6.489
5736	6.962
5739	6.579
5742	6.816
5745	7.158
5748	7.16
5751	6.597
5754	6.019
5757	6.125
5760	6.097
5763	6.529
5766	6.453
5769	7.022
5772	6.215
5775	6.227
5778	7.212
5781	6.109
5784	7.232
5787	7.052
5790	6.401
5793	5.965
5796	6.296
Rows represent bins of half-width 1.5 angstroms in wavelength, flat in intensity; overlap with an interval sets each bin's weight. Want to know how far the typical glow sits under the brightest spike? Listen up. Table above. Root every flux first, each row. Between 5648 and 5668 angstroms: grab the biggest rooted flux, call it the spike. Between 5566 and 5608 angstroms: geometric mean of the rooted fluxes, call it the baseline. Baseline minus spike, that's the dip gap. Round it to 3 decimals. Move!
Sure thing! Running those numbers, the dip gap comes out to -0.072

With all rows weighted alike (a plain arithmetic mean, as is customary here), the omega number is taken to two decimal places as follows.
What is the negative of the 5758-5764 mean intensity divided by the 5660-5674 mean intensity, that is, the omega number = -0.92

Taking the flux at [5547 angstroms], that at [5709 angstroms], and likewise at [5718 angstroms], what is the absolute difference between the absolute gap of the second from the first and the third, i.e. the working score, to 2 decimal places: 6.43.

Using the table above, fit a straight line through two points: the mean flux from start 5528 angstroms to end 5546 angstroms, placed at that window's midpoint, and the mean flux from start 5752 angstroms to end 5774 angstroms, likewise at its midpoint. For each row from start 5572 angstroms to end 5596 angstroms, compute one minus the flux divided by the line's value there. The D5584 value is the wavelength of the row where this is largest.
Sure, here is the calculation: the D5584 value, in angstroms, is 5577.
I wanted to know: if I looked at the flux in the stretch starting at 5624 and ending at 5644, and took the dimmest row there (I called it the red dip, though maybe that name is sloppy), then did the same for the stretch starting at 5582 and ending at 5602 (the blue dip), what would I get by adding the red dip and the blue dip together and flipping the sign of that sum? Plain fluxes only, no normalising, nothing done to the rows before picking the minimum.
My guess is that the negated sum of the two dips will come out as -13.5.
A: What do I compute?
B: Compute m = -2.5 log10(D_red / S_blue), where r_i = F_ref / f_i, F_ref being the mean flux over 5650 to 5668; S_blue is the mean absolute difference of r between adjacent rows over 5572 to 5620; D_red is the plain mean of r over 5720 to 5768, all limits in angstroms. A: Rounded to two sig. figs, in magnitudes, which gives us -2.7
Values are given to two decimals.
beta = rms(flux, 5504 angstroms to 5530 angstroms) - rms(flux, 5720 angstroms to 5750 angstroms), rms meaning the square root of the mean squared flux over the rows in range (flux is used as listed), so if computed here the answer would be 0.06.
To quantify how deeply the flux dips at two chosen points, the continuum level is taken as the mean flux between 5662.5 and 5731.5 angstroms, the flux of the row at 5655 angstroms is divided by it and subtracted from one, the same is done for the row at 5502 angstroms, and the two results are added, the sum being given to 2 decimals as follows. -0.15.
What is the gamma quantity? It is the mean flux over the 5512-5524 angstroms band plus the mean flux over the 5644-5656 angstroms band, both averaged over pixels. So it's 13.8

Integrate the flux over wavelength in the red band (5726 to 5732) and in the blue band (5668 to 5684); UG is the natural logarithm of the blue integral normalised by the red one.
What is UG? 1.0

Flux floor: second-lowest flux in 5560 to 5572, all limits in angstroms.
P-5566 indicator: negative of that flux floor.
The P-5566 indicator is -6.9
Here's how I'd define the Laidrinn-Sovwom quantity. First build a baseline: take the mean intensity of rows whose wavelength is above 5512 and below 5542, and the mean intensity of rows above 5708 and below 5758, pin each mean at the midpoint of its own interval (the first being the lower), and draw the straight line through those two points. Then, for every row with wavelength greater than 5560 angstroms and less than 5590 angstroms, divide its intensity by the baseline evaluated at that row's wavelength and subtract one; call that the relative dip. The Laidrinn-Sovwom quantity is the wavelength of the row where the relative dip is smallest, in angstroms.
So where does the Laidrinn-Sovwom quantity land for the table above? 5577 angstroms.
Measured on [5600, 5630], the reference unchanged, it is 5607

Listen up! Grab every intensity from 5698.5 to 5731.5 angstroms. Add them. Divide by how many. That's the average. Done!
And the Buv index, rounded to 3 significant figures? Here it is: 6.76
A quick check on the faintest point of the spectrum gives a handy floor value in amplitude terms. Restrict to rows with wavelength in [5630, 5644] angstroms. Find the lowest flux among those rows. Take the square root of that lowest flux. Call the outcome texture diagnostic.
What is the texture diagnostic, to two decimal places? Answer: 2.65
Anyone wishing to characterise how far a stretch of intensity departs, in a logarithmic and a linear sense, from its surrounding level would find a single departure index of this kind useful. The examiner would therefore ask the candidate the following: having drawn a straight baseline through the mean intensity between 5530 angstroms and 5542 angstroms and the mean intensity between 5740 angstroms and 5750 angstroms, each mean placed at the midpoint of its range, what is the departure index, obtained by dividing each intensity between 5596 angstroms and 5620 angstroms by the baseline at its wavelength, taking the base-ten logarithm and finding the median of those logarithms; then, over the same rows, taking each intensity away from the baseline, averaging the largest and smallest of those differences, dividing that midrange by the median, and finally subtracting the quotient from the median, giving 11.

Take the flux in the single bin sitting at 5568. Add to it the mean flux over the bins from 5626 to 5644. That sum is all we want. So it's 14.2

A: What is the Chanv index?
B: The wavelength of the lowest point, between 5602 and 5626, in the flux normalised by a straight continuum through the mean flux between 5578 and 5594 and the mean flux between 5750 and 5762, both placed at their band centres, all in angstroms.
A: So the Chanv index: 5607 angstroms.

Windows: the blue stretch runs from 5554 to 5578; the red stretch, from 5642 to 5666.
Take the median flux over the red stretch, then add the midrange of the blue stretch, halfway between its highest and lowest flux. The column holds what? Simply 14.0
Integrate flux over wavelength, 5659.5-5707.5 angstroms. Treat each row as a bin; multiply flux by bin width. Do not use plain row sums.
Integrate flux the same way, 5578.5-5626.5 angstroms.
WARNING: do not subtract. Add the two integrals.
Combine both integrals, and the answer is 670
